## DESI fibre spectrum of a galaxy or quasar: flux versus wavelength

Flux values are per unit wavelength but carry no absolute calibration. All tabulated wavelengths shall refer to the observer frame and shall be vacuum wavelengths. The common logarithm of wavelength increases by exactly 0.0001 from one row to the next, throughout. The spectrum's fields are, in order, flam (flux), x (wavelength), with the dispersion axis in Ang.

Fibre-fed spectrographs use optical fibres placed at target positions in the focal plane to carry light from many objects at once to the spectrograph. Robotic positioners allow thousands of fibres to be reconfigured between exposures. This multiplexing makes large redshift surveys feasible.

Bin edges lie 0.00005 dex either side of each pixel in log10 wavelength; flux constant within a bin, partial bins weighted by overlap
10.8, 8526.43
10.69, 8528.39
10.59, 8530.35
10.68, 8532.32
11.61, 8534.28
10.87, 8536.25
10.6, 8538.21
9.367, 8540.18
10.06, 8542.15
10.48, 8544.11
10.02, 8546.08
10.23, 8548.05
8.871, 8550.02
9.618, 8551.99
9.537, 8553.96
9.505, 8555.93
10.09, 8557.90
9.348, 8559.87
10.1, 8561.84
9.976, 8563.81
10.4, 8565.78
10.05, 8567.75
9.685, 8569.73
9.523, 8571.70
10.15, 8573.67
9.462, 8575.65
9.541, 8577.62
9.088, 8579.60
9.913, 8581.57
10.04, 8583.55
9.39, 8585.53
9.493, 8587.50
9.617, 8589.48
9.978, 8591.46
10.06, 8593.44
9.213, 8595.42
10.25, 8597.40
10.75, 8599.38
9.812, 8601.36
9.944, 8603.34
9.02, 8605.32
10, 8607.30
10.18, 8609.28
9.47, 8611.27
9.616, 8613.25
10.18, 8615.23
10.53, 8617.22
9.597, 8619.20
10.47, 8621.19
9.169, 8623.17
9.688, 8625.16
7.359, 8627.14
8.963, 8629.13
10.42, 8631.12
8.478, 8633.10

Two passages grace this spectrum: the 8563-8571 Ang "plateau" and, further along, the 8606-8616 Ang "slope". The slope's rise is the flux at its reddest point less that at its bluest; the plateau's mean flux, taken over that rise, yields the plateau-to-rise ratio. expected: 56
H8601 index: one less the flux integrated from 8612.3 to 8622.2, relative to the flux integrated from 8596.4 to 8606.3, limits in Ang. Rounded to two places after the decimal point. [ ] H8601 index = -0.01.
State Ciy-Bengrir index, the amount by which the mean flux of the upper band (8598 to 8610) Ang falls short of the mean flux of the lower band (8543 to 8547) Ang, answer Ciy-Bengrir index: 0.30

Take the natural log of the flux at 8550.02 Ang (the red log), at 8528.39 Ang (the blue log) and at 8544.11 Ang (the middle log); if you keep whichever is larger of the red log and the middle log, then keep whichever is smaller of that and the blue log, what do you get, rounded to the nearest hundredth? 2.35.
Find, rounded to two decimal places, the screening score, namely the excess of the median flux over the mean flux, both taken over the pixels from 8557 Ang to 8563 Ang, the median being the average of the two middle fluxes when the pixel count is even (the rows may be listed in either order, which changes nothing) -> 0.24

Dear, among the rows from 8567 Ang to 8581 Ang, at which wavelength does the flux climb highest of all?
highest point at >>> 8573.67 Ang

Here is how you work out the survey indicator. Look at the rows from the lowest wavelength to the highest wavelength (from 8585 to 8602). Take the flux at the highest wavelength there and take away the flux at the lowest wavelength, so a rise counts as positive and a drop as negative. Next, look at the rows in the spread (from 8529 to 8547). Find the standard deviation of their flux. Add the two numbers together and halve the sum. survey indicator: 0.5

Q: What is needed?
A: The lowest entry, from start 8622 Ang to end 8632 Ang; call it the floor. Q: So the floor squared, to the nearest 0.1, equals 54.2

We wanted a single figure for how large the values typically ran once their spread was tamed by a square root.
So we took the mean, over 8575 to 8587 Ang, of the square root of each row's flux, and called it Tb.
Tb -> 3.09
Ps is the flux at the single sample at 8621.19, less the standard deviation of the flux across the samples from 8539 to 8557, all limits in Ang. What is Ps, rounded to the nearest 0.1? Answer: 10.0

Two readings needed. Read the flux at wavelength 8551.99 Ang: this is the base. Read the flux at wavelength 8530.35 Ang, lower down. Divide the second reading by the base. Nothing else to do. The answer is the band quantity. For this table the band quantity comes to 1.10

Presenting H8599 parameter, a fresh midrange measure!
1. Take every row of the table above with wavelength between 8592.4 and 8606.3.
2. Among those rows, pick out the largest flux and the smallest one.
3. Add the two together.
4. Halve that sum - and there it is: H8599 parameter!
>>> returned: 9.9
